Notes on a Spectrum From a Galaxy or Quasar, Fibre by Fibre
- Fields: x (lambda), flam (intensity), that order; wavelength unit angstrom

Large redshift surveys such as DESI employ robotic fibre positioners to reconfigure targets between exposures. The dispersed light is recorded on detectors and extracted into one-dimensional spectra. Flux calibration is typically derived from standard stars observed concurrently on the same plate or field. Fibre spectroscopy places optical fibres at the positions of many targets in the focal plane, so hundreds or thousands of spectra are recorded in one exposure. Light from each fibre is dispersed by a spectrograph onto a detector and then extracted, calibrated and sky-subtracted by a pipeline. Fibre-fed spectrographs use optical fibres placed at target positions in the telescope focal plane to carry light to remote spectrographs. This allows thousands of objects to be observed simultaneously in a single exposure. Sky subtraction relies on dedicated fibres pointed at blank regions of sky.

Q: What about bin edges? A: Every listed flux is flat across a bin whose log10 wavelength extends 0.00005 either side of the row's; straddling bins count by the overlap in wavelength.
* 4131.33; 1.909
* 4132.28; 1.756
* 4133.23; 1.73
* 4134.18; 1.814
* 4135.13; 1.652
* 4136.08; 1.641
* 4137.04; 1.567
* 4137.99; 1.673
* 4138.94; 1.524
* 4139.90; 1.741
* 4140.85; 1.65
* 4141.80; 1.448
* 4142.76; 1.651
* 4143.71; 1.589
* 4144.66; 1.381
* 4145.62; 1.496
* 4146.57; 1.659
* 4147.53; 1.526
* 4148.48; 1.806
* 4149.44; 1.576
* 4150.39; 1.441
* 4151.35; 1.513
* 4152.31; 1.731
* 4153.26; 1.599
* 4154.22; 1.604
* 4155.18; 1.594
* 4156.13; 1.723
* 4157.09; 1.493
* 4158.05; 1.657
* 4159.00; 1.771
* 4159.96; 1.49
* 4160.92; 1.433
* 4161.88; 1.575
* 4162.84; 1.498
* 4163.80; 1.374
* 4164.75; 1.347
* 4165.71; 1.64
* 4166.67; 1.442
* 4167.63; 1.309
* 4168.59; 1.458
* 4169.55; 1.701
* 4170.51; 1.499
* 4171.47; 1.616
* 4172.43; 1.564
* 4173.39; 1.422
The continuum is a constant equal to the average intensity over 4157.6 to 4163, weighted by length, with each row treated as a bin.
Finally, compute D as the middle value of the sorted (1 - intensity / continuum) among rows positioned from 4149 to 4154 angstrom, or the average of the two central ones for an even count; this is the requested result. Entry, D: 0.00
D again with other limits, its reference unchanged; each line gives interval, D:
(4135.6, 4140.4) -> -0.04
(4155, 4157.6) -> -0.01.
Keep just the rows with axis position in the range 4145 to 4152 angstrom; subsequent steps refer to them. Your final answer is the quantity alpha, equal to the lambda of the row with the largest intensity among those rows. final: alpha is 4148.48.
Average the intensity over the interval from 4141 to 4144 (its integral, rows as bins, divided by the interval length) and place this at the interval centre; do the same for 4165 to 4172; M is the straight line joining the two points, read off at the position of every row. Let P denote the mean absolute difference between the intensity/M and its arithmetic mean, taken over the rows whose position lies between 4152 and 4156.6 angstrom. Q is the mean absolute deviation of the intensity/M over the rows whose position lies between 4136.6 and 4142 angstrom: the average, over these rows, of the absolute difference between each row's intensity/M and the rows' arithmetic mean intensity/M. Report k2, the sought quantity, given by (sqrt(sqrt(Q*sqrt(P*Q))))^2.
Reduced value 0.0512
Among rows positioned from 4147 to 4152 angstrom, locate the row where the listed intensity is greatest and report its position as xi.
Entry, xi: 4148.48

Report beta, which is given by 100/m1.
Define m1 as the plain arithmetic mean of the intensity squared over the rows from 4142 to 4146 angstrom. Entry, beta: 43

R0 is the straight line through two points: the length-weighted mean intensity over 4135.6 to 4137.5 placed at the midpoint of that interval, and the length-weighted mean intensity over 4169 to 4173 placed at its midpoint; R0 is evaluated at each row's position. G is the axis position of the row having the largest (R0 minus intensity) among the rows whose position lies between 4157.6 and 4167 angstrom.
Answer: 4164.75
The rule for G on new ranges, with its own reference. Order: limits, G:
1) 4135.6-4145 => 4144.66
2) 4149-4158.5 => 4150.39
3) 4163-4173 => 4167.63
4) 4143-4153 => 4144.66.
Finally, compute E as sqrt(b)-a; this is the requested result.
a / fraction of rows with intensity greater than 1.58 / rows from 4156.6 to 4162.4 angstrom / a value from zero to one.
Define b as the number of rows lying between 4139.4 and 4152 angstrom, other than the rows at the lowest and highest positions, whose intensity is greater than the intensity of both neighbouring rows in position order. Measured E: 1.4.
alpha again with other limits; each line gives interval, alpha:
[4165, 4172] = 4169.55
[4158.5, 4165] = 4159.00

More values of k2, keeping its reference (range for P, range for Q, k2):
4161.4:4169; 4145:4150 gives 0.0602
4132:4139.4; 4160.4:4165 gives 0.0466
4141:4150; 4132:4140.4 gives 0.0487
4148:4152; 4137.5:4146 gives 0.0634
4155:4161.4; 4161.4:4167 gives 0.0611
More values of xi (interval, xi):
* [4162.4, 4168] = 4165.71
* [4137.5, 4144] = 4139.90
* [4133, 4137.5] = 4134.18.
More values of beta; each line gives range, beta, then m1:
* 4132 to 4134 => 33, 3.0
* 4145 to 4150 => 38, 2.6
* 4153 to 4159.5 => 37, 2.7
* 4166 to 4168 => 53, 1.9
